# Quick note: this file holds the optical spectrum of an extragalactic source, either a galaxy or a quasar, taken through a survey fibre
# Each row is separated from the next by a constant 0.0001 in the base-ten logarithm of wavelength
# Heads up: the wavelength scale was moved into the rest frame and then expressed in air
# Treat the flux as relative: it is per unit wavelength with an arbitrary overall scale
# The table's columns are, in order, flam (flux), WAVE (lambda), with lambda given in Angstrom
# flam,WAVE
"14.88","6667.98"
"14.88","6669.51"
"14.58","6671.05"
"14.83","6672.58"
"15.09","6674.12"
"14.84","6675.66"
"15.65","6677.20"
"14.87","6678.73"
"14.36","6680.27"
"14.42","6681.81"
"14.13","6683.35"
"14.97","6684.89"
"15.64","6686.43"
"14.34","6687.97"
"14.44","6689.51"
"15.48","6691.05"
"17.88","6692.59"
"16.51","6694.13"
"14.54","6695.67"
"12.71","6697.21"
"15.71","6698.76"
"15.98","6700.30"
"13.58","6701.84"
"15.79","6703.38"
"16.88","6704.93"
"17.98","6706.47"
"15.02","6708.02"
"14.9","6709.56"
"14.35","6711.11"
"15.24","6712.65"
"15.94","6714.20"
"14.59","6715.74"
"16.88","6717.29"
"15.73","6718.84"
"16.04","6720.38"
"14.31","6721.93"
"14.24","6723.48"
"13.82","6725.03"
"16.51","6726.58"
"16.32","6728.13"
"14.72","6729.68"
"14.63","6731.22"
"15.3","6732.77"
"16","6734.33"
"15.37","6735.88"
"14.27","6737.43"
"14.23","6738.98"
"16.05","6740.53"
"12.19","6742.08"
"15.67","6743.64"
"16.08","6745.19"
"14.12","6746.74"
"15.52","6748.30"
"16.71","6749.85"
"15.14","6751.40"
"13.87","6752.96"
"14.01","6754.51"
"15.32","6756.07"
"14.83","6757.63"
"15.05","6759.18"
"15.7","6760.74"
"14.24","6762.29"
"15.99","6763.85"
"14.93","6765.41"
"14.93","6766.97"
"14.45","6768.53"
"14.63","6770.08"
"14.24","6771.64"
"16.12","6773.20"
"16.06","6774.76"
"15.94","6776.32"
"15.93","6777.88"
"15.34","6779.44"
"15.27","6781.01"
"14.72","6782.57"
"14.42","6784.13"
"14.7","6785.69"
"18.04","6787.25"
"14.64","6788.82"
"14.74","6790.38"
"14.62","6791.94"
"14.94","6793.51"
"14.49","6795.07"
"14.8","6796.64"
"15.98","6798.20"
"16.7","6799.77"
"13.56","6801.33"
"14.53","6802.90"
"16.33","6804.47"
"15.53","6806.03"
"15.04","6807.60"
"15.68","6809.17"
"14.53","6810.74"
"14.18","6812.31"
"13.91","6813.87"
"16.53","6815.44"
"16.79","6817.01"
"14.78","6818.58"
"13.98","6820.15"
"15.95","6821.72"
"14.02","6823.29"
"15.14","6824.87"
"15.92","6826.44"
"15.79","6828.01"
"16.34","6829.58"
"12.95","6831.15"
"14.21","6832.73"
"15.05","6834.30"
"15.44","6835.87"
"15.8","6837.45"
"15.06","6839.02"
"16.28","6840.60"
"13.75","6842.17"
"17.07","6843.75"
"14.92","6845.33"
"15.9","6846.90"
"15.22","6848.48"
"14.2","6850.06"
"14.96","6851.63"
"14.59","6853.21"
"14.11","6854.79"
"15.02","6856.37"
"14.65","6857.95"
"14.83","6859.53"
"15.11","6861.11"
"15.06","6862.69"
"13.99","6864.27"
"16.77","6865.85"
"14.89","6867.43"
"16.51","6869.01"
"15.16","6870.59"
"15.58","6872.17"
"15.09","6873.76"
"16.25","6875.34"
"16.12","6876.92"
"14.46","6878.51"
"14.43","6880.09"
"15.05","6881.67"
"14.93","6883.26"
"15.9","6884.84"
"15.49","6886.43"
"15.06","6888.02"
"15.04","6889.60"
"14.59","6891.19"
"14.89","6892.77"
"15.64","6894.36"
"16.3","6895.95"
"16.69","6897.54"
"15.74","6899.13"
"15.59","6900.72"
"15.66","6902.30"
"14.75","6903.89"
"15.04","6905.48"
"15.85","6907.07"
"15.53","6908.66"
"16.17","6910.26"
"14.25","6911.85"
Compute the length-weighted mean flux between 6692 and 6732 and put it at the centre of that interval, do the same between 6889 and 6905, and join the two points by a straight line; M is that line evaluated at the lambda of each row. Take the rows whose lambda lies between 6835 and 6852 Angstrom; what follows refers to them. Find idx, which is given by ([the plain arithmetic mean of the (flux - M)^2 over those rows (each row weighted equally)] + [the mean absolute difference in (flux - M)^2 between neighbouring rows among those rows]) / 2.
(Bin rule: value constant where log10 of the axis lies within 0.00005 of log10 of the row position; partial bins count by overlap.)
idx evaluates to 0.84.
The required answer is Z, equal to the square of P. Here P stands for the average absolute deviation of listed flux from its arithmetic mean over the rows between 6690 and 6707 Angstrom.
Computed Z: 1.5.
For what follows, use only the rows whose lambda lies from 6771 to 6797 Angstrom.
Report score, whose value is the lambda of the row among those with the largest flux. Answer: 6787.25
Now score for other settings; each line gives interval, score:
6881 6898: 6897.54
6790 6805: 6799.77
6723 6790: 6787.25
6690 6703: 6692.59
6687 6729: 6706.47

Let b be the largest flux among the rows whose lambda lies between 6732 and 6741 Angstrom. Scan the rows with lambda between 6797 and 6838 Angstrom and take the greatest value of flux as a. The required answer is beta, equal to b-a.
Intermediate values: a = 16.79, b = 16.05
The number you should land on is -0.7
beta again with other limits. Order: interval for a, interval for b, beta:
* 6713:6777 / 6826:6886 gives 0.2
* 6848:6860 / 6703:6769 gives 2.8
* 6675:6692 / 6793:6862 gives 1.4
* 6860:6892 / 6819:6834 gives -0.4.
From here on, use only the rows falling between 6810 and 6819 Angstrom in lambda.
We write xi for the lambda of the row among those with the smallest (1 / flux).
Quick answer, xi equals 6817.01 Angstrom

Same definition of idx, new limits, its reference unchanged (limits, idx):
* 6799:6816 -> 1.06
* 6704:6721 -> 1.51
